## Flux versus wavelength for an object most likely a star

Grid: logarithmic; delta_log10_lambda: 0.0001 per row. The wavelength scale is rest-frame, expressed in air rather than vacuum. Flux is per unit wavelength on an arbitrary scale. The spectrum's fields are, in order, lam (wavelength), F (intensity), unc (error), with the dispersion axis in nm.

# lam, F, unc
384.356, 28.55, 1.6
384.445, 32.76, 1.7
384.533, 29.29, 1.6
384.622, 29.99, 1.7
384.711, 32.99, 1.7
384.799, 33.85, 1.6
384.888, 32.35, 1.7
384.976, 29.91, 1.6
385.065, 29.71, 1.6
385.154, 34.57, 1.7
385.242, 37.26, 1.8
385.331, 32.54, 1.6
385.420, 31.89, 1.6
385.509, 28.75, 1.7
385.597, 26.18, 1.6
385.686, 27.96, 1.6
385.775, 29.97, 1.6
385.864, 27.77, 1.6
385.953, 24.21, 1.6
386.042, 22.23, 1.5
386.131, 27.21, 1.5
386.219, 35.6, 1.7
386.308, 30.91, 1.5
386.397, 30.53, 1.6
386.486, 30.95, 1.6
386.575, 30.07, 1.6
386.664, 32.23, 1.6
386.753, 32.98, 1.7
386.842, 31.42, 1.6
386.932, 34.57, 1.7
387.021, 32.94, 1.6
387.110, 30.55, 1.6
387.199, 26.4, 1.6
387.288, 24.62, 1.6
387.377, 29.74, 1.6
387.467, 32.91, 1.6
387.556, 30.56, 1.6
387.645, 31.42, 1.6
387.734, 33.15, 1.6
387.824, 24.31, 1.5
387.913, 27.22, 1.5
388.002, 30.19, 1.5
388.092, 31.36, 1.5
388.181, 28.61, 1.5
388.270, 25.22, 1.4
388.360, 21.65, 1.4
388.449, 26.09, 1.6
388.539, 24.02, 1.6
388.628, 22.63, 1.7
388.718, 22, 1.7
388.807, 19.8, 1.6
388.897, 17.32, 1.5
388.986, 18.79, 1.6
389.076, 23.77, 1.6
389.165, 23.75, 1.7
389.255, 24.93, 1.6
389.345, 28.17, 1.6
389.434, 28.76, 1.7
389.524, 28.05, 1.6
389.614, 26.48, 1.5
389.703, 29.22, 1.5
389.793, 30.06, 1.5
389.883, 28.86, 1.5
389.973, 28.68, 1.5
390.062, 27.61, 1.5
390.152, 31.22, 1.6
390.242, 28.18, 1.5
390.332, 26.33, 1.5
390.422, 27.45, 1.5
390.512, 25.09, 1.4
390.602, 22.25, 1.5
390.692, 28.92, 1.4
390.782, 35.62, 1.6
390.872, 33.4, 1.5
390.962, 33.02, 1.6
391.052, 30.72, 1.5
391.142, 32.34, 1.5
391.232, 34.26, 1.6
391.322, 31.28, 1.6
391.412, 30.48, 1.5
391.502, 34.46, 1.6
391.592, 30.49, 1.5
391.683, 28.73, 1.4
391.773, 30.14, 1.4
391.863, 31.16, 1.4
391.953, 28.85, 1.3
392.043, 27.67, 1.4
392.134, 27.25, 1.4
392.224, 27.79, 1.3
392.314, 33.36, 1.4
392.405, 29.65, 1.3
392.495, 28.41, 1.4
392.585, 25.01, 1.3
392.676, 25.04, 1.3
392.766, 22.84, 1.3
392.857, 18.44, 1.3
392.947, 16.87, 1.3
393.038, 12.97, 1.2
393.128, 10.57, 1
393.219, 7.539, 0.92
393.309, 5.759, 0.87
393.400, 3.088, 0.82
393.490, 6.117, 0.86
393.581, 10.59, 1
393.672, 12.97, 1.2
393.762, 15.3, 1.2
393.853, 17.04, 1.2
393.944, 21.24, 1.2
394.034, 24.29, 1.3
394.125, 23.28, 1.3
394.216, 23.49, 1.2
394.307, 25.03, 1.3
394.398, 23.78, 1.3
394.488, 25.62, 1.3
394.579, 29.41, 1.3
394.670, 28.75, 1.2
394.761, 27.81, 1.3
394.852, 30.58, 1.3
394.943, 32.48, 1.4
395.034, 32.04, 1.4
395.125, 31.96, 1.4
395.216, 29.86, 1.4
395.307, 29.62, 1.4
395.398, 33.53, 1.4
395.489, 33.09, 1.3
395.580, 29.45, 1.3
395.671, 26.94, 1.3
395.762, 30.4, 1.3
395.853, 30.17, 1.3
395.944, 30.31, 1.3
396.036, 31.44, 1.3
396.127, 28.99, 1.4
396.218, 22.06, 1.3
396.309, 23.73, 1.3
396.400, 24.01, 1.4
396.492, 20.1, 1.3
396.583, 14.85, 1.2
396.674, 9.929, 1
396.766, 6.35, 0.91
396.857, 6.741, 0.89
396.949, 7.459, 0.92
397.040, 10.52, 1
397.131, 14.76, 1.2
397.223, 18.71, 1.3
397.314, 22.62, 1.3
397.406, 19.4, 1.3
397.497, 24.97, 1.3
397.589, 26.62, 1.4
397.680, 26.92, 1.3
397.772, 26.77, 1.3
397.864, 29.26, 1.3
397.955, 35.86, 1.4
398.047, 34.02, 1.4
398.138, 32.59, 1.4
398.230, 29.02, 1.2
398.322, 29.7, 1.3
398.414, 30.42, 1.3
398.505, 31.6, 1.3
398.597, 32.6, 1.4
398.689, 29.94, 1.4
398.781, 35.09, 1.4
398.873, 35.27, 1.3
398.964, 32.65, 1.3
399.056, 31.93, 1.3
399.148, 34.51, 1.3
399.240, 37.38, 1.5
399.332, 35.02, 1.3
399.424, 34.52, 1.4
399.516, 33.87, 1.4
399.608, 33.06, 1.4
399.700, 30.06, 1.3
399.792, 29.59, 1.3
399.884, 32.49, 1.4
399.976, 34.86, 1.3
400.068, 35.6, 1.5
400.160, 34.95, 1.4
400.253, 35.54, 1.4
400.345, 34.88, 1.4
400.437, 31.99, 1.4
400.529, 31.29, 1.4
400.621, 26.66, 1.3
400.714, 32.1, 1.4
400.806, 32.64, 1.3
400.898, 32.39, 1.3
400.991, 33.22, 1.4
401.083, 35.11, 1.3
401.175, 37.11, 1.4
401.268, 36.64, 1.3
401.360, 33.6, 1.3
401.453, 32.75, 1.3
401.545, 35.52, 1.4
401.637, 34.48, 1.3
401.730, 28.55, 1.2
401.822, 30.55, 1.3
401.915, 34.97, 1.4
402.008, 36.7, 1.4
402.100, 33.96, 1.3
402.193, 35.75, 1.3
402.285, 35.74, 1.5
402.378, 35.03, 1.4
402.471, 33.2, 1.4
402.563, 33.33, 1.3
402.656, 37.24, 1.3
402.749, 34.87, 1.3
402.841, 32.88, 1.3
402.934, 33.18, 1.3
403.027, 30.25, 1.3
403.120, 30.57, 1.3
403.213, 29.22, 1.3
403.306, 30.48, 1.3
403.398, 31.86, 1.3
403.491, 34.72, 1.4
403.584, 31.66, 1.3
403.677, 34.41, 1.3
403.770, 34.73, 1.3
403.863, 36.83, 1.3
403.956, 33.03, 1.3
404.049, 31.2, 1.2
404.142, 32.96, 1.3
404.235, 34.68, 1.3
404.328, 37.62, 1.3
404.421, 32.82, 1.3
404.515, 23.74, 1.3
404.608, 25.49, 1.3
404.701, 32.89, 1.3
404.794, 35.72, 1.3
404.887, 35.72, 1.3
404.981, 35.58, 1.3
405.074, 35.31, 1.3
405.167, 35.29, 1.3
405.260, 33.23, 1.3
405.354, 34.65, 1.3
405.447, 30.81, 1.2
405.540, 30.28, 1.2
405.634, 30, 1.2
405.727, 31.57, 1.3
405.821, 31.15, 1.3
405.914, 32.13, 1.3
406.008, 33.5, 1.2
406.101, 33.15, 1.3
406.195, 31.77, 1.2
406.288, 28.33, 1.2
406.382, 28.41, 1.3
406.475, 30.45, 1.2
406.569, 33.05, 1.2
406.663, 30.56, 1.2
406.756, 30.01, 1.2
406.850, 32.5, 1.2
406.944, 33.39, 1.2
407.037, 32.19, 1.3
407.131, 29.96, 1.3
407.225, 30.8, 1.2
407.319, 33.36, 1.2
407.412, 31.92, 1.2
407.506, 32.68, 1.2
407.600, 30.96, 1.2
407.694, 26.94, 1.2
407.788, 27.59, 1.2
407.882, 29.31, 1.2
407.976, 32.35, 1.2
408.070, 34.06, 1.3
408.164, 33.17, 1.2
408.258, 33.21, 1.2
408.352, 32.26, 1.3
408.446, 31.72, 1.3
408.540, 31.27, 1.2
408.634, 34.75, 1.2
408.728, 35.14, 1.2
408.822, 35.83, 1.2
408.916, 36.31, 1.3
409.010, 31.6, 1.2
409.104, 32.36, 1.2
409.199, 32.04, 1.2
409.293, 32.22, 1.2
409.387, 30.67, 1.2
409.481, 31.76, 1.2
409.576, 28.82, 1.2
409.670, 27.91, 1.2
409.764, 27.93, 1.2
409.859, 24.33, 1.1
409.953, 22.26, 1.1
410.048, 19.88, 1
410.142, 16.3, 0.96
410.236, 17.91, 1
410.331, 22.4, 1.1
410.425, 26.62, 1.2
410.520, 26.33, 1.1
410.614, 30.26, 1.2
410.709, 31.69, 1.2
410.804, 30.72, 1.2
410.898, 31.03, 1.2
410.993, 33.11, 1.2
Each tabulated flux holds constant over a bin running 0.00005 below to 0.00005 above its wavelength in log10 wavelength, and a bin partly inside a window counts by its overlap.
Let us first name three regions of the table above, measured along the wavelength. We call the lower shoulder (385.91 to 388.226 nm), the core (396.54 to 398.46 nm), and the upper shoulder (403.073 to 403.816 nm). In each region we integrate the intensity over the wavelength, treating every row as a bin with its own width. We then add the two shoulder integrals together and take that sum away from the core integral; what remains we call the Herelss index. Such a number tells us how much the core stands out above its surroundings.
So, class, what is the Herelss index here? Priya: -51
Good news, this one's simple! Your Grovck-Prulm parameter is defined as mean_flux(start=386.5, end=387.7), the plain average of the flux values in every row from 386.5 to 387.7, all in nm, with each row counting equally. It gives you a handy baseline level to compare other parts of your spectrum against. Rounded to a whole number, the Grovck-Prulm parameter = 31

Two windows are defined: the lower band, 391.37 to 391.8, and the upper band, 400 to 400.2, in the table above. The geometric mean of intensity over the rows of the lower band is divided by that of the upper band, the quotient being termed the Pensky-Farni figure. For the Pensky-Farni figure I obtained 0.87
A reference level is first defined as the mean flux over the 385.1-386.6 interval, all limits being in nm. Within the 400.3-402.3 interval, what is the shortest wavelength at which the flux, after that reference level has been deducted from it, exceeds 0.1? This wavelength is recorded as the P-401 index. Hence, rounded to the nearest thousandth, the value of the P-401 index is 400.345 nm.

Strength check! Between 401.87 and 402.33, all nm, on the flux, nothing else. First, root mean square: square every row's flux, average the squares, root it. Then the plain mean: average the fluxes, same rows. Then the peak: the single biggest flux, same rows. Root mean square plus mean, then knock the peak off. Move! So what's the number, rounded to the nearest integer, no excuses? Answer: 34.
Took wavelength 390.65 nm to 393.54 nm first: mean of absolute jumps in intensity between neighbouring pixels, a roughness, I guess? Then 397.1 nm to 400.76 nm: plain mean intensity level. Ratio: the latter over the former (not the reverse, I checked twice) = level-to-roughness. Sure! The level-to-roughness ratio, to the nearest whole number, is 13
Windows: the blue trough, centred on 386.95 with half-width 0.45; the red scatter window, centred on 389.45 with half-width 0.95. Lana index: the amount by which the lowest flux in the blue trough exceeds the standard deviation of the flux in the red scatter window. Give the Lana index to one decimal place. 20.8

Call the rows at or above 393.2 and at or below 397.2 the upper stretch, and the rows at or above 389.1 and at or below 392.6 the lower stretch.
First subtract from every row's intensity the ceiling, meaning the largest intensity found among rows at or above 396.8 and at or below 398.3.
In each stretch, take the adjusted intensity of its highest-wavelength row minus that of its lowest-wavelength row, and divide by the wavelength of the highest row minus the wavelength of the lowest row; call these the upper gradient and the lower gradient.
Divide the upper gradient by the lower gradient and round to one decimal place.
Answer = 5.0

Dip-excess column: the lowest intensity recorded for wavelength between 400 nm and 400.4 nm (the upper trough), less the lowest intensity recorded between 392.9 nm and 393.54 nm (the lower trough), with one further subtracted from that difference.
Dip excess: 31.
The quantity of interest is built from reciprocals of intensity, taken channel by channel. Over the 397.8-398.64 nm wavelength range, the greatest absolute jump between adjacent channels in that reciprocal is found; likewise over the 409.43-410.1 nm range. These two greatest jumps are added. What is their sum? 0.012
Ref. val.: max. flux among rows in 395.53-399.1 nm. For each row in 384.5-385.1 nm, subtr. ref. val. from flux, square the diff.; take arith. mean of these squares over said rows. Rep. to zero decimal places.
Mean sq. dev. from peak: 25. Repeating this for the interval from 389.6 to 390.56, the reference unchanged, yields 63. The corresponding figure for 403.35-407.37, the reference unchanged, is 20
